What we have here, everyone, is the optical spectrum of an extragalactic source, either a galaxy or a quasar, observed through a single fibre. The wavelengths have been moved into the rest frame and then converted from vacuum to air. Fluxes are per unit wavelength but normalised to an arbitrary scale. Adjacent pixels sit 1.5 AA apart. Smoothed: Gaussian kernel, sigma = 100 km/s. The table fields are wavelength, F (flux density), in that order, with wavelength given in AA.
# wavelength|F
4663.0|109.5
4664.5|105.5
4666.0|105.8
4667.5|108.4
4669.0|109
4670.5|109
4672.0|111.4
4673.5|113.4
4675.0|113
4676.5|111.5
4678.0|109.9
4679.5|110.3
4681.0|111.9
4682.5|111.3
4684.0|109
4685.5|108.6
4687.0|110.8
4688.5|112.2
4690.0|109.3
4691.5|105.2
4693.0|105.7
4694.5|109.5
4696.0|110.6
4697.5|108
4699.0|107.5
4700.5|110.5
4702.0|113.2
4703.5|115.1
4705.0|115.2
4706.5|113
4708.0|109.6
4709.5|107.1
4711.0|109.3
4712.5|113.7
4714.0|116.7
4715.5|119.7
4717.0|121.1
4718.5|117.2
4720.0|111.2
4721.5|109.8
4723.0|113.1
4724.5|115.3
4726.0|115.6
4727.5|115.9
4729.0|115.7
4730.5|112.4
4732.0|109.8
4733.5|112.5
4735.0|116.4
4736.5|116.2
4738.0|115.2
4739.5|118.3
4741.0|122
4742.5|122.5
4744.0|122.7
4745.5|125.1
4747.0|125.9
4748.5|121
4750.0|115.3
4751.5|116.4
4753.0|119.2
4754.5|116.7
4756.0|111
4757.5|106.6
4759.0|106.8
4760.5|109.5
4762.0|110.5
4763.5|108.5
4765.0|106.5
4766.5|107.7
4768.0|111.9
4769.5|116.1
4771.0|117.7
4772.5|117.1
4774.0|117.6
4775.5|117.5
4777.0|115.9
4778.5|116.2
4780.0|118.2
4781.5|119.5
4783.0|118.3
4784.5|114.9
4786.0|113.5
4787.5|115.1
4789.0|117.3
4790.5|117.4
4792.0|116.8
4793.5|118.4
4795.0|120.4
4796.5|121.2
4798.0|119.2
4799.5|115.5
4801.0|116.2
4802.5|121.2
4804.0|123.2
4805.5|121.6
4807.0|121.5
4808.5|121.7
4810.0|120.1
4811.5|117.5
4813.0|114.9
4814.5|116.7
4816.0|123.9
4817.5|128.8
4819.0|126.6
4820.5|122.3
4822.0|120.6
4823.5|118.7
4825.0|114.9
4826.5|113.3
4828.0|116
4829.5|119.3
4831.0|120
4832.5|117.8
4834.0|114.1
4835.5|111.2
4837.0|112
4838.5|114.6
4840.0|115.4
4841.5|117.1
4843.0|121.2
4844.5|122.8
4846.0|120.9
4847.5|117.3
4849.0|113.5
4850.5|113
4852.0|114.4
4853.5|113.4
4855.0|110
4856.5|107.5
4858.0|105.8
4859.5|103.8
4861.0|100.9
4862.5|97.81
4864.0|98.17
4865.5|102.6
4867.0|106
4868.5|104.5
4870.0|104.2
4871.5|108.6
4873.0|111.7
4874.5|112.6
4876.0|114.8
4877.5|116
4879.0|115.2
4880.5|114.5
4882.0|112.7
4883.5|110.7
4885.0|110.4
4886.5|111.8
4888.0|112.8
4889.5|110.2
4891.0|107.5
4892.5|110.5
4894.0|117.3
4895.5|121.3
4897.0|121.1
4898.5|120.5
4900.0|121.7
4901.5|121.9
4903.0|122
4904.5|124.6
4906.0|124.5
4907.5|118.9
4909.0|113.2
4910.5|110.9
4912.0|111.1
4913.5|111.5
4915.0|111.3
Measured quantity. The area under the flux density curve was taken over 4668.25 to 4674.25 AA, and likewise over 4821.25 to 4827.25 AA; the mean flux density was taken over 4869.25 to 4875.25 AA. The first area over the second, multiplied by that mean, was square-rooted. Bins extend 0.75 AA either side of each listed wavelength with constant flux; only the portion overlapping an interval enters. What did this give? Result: 10.2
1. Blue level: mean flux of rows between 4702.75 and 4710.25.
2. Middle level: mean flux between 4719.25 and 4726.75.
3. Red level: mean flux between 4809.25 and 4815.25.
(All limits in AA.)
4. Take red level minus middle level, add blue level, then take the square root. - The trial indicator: 10.8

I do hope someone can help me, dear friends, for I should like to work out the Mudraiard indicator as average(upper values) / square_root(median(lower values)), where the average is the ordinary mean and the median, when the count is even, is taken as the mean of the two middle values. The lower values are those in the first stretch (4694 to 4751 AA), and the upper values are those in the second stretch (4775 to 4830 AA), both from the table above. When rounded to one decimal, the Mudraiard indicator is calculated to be 11.1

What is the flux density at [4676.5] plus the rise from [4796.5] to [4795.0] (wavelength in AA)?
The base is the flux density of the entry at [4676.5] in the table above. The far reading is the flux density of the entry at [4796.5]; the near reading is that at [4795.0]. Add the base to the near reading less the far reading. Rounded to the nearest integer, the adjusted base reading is 111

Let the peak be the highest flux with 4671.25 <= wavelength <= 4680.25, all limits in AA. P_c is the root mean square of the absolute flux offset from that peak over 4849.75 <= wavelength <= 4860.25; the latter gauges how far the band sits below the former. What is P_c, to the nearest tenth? 5.3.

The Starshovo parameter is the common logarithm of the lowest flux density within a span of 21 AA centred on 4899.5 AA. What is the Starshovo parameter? 2.03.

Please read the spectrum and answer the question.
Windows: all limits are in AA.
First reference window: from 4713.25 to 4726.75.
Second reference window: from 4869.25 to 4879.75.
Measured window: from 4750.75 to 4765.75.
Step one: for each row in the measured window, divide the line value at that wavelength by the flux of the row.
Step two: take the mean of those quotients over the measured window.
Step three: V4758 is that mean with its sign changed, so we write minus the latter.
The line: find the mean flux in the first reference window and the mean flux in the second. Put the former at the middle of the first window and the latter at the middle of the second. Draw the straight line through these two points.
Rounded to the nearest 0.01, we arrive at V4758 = -1.03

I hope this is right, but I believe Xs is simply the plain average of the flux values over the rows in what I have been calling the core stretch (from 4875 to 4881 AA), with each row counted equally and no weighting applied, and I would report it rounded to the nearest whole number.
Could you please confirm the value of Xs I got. 115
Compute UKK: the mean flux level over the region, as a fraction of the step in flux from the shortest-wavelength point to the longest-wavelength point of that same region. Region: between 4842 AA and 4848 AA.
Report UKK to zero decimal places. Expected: -31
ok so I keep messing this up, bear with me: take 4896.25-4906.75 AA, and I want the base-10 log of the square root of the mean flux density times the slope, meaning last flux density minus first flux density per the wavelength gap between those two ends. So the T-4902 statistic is 0.83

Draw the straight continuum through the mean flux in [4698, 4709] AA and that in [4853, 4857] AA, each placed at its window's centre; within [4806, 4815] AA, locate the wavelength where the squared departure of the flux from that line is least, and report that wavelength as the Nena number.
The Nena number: 4813.0 AA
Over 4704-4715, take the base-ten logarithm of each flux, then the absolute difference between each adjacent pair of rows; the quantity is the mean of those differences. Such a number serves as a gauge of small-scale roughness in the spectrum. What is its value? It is 0.011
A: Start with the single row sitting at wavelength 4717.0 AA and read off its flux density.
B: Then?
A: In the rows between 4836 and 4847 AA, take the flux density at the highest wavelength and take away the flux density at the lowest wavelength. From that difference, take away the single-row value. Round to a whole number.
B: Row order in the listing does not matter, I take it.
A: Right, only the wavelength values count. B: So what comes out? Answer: -112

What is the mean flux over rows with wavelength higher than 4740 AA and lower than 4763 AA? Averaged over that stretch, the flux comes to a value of 117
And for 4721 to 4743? 115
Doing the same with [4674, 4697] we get 110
